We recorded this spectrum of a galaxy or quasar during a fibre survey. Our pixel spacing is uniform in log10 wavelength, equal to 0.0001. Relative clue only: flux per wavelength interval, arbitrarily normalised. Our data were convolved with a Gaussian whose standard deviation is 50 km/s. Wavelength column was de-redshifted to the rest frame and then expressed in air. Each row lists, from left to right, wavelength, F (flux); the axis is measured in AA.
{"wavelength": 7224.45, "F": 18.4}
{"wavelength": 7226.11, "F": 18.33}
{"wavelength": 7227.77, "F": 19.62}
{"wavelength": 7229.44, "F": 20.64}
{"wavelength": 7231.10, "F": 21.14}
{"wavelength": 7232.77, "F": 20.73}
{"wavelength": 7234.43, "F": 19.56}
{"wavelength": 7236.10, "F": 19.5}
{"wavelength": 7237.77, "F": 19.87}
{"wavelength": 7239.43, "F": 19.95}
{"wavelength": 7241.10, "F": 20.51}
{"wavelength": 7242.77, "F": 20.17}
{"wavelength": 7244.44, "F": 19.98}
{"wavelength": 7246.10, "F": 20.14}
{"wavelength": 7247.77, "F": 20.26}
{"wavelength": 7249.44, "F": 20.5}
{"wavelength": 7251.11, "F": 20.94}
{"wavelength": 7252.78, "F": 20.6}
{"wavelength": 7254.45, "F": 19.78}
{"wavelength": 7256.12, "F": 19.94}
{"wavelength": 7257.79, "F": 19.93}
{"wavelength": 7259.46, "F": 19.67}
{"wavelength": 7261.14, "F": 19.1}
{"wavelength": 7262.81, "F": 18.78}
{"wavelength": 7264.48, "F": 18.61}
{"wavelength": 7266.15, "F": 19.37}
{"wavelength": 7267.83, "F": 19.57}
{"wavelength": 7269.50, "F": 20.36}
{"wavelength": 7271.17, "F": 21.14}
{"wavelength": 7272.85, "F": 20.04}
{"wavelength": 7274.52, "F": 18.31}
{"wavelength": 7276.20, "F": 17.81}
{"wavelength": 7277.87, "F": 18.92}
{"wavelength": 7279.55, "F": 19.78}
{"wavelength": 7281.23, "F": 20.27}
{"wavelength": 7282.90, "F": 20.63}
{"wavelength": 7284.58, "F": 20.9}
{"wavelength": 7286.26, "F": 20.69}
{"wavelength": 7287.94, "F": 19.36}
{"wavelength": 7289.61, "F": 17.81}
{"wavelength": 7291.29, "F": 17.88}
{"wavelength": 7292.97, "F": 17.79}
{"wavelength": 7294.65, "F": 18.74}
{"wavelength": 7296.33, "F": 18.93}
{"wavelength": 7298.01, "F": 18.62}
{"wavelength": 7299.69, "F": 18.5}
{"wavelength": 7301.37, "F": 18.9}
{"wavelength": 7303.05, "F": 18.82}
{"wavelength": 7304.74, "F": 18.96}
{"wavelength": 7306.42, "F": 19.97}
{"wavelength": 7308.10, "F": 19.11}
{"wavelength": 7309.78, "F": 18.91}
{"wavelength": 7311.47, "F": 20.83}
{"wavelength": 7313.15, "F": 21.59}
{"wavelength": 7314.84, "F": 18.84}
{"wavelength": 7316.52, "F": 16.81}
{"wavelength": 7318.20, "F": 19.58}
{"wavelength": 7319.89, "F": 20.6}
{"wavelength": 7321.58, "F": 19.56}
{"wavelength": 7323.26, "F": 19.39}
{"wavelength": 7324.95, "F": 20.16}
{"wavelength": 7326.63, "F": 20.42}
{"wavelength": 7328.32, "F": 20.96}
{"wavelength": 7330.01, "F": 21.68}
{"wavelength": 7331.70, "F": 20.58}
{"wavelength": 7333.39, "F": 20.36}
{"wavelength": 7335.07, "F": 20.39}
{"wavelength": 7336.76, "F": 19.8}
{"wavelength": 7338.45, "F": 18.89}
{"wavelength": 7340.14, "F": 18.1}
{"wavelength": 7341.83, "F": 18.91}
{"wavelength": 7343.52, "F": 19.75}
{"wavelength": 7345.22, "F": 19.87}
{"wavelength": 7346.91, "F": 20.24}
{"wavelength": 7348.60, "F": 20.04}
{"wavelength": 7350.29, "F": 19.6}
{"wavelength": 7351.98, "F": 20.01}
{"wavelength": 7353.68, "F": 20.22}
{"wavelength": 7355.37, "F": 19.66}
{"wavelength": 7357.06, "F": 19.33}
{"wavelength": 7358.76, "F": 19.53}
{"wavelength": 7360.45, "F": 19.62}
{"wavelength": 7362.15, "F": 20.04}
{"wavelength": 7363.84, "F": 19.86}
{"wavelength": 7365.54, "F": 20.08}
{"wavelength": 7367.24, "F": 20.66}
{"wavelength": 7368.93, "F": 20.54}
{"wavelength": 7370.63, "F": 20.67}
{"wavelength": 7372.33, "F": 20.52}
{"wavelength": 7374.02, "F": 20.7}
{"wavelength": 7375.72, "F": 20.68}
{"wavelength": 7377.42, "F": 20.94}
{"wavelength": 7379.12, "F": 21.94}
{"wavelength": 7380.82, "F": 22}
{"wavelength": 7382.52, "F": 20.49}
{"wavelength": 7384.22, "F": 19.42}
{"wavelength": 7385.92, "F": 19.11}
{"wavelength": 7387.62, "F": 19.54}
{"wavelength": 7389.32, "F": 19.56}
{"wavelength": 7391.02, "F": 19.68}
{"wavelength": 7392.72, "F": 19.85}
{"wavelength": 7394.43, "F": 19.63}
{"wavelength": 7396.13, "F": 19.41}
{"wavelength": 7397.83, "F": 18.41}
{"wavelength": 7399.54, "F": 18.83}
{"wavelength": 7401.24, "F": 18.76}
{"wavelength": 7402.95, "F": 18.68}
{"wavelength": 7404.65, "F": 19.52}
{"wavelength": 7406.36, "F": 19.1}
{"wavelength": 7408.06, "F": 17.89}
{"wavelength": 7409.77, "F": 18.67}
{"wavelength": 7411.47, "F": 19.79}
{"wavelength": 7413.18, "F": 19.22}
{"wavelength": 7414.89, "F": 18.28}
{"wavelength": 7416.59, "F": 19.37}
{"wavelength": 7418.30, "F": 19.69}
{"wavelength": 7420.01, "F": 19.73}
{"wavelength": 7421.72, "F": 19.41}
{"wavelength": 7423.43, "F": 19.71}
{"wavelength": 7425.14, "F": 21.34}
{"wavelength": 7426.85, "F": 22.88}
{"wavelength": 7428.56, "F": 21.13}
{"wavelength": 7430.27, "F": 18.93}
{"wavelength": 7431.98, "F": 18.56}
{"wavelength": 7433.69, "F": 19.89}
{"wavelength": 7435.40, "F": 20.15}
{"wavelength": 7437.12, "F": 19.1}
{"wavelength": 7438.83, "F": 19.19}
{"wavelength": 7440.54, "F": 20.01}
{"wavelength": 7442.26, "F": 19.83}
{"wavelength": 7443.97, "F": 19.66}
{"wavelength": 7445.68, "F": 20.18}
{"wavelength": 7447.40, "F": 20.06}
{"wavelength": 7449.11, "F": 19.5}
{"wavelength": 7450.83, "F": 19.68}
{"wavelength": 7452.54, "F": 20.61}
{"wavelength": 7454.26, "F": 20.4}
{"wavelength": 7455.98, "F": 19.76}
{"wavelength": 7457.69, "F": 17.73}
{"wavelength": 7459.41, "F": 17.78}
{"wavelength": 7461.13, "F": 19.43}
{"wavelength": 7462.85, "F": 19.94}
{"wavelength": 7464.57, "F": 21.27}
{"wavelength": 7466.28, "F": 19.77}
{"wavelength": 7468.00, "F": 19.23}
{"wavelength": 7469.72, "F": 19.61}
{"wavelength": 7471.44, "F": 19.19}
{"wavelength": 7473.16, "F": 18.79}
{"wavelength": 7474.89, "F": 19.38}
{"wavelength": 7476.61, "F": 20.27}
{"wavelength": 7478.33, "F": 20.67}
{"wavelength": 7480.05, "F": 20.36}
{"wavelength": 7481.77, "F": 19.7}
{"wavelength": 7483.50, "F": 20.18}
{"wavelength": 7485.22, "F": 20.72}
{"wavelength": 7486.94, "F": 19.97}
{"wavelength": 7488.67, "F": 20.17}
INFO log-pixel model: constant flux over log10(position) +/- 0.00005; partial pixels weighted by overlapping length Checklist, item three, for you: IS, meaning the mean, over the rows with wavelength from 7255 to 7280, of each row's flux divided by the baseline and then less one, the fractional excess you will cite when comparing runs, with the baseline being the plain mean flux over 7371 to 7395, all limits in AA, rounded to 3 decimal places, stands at -0.043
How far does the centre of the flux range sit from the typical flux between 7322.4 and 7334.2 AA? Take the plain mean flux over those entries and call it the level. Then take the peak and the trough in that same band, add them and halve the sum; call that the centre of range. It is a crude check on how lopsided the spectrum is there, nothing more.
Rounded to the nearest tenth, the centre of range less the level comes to 0.0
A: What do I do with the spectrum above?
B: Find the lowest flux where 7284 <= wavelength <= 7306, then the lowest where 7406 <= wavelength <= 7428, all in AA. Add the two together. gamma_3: 35.7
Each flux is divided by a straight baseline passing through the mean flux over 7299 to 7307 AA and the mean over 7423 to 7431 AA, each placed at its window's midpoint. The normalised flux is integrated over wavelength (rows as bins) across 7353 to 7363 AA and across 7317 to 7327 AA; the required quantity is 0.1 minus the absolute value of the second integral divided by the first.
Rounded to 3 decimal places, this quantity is -0.933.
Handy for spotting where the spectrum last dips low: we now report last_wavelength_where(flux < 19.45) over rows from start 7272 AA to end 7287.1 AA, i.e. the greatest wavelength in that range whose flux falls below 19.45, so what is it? 7277.87 AA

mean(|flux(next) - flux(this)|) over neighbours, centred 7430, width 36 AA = 0.8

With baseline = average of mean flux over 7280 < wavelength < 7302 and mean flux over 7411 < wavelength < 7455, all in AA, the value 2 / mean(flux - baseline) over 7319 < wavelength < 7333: 2.2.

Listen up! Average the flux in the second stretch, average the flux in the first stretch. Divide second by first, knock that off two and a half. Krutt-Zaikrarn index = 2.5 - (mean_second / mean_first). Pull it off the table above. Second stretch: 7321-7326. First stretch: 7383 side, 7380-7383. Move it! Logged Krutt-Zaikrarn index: 1.57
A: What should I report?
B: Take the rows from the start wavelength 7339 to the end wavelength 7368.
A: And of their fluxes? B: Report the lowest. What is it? 18.1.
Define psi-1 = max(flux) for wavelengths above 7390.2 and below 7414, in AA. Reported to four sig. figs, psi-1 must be 19.85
